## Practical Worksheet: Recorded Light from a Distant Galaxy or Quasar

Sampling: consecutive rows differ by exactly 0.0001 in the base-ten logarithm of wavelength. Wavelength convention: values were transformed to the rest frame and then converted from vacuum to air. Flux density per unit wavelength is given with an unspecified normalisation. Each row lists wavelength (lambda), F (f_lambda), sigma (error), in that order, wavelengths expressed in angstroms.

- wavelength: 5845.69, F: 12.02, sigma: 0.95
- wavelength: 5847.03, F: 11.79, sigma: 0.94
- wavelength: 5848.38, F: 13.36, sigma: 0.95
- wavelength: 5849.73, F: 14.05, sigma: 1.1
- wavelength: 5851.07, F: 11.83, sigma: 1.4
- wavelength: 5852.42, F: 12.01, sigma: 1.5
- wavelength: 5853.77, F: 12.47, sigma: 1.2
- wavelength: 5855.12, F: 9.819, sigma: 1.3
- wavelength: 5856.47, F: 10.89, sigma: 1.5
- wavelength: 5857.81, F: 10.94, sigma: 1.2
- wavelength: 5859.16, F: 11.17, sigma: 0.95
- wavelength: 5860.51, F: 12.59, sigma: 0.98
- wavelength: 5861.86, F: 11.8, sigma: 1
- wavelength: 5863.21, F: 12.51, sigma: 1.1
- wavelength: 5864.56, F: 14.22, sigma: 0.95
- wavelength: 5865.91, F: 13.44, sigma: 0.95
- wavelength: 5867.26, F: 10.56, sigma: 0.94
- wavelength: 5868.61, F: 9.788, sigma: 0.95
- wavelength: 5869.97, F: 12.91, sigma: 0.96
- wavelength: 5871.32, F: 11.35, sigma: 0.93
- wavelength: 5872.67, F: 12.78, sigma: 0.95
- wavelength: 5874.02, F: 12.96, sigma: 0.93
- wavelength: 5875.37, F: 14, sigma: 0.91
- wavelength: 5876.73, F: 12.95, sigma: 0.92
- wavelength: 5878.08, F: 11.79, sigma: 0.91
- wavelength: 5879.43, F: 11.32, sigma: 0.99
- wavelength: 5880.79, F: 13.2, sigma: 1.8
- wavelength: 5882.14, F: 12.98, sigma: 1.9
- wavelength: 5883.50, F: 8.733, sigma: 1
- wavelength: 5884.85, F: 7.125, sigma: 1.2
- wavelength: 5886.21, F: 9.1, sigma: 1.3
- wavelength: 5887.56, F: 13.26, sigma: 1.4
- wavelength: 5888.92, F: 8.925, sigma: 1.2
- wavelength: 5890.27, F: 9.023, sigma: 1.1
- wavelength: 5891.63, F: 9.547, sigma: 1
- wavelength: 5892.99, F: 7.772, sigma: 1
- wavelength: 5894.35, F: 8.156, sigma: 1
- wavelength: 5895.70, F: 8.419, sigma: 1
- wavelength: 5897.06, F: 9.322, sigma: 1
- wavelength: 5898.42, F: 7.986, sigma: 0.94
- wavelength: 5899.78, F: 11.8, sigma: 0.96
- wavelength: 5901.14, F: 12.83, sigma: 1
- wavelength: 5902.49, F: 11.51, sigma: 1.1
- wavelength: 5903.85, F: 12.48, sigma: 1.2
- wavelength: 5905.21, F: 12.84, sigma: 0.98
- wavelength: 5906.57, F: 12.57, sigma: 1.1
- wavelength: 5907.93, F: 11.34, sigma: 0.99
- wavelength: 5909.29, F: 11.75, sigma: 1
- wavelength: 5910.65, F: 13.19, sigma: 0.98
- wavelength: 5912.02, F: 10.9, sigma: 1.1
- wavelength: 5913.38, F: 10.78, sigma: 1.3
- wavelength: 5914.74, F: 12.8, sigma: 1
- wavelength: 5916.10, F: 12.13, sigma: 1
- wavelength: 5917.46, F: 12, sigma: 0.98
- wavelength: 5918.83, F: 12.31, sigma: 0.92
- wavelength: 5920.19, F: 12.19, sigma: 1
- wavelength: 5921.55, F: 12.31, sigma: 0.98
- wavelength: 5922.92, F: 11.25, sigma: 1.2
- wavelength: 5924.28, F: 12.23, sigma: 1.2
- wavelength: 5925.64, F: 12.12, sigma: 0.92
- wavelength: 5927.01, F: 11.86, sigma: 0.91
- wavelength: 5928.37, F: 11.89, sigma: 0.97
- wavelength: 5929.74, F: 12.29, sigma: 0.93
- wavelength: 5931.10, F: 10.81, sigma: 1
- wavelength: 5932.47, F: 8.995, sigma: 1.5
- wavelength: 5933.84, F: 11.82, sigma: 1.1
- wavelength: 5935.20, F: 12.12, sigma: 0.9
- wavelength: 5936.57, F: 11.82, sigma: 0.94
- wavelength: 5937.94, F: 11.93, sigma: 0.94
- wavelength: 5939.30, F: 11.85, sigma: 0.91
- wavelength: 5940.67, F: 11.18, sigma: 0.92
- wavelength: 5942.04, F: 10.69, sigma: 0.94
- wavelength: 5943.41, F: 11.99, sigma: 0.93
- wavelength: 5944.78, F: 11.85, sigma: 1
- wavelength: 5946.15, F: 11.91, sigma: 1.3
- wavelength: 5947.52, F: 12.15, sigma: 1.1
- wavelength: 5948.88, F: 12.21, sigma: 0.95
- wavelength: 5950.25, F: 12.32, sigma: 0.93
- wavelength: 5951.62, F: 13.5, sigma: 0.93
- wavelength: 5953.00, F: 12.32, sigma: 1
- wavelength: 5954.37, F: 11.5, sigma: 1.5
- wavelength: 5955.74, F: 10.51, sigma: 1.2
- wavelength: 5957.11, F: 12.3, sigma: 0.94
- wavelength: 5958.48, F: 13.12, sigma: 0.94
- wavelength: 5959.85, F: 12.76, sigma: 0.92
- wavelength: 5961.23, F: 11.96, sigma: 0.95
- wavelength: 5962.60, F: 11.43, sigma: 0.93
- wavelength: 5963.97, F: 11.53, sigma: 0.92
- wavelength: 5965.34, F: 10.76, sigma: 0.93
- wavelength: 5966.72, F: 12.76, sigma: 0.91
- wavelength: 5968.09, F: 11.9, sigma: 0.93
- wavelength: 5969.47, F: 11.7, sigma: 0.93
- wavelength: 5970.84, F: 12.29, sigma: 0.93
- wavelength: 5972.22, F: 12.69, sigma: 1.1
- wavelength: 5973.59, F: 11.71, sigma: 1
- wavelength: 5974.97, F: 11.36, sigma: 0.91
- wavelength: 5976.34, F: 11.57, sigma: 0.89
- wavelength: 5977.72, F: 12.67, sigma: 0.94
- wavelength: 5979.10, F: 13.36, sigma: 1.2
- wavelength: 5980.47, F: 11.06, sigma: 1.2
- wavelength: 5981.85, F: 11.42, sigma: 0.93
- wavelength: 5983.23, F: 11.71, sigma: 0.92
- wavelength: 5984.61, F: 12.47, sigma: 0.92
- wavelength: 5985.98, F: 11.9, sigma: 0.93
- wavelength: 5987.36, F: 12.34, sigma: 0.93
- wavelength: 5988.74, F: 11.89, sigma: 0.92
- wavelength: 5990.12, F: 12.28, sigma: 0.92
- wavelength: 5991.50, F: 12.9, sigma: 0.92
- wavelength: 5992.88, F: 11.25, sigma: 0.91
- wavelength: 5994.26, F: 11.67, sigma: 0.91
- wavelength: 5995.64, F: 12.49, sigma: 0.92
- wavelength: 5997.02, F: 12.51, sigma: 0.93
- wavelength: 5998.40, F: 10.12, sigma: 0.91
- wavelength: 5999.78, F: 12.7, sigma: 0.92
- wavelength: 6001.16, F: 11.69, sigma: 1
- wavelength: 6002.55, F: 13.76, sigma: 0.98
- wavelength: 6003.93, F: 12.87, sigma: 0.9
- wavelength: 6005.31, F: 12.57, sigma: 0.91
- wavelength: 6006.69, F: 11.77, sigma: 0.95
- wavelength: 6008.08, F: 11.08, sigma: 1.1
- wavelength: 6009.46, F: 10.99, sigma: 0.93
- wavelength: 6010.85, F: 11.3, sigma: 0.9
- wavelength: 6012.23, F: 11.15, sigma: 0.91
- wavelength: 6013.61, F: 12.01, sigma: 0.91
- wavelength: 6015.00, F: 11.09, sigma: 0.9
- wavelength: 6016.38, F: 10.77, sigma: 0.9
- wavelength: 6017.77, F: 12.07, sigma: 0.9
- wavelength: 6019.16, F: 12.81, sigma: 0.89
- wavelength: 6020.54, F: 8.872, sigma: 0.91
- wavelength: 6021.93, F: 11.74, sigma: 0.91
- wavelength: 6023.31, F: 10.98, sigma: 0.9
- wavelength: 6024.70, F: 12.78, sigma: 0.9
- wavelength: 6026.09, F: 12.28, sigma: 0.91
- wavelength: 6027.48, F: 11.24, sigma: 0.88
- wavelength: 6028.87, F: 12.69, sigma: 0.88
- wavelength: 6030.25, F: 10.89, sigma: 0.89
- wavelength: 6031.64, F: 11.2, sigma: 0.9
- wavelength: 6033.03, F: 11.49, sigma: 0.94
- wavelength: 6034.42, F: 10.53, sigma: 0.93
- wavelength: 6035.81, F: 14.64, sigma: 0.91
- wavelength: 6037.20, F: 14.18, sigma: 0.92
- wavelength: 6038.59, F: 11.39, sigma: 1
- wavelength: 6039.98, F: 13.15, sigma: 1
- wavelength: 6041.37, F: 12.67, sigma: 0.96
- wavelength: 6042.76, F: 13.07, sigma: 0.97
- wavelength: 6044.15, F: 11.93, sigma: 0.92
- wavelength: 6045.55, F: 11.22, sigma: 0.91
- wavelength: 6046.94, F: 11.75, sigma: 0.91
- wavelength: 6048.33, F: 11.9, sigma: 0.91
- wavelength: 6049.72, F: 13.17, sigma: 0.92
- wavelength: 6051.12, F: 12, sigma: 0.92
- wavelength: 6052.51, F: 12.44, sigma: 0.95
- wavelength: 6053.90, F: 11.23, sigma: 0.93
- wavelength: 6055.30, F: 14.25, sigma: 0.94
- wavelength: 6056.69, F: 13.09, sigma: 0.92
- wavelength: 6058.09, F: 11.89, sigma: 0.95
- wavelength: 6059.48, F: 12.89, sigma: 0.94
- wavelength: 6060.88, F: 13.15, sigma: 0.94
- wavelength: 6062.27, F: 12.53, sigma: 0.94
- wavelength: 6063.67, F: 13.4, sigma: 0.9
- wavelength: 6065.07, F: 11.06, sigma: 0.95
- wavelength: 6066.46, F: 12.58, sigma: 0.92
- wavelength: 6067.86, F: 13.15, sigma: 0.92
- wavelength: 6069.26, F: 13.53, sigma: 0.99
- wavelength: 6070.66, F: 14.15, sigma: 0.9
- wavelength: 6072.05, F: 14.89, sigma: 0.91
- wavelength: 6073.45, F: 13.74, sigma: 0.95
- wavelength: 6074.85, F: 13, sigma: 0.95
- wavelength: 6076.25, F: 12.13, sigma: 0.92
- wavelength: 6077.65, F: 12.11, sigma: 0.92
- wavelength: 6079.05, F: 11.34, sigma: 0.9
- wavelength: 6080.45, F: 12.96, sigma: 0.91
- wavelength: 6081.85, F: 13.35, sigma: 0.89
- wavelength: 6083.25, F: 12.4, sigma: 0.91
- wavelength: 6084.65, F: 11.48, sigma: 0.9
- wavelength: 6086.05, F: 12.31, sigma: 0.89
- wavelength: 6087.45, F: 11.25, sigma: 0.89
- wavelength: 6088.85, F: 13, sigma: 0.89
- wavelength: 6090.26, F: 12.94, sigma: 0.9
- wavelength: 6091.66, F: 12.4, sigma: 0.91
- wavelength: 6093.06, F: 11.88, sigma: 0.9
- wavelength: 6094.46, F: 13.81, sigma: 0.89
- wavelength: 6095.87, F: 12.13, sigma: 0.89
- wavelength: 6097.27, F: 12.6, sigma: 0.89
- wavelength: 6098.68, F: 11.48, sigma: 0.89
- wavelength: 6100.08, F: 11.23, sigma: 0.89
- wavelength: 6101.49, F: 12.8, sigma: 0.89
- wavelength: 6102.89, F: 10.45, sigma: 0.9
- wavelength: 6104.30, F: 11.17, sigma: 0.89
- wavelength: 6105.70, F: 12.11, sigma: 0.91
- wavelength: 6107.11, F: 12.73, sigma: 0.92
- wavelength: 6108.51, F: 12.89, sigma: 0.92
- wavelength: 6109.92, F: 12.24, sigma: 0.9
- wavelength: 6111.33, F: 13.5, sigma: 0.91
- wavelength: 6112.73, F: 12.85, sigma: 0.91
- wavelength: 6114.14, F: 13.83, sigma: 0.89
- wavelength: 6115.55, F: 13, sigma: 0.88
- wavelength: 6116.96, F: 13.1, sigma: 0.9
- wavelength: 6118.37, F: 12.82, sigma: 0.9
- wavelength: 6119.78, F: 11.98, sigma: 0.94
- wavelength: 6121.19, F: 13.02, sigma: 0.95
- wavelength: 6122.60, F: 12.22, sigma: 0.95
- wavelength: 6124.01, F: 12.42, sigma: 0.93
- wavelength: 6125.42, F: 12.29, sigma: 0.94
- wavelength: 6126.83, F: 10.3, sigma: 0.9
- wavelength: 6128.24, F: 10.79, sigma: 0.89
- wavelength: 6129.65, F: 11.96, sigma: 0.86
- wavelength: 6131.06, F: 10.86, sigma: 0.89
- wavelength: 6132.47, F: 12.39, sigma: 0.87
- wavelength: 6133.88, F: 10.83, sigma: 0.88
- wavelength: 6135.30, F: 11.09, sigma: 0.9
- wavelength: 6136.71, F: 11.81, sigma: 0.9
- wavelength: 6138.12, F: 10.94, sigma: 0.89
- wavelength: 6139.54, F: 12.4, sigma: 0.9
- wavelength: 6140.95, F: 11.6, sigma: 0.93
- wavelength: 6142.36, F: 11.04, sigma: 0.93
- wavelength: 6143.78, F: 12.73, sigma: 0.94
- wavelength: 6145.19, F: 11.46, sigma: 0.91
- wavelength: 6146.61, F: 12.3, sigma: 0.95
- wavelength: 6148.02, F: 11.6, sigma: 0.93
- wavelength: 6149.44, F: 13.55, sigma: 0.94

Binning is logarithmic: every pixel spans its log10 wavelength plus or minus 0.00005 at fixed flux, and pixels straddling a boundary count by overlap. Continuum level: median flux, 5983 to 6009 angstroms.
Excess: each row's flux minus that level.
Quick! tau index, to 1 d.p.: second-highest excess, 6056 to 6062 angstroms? 0.8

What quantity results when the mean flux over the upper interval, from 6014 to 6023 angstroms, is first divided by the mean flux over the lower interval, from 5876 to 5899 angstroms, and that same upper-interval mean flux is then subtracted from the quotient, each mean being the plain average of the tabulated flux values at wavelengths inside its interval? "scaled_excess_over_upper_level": -10.1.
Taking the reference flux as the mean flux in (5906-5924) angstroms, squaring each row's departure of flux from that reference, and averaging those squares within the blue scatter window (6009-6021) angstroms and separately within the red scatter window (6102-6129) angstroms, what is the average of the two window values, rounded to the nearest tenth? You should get 1.3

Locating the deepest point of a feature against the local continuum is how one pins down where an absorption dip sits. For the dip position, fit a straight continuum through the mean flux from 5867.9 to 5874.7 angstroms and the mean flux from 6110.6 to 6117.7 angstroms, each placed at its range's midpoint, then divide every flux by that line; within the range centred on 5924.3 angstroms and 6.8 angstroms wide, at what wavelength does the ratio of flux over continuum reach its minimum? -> 5922.92 angstroms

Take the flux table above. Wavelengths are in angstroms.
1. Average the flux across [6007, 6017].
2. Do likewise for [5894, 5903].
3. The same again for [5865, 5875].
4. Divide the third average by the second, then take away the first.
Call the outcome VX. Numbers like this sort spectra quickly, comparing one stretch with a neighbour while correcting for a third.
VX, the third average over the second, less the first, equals -10.0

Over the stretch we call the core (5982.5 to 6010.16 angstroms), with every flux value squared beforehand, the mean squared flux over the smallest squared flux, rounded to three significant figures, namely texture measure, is 1.42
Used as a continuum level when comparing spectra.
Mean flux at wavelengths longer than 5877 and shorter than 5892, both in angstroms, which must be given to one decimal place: 10.5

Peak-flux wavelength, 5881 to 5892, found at 5887.56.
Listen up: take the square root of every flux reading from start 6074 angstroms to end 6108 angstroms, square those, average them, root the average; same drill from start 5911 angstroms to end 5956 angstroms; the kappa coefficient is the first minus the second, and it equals 0.063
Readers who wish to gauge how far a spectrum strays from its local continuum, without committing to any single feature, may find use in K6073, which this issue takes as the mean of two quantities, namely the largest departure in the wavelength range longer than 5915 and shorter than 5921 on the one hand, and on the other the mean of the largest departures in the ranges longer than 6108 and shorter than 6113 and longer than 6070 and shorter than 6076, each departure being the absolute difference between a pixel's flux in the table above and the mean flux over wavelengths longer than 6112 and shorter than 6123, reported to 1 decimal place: 1.1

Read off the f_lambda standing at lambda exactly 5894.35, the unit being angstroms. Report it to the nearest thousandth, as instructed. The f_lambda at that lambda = 8.156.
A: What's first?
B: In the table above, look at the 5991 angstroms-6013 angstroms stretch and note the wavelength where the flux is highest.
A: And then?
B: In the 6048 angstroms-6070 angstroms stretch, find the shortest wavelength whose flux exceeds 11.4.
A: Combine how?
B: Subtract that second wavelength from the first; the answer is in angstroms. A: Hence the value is -45.8 angstroms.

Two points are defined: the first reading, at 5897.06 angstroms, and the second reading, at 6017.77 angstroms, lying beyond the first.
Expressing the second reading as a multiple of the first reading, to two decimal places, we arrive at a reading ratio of 1.29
